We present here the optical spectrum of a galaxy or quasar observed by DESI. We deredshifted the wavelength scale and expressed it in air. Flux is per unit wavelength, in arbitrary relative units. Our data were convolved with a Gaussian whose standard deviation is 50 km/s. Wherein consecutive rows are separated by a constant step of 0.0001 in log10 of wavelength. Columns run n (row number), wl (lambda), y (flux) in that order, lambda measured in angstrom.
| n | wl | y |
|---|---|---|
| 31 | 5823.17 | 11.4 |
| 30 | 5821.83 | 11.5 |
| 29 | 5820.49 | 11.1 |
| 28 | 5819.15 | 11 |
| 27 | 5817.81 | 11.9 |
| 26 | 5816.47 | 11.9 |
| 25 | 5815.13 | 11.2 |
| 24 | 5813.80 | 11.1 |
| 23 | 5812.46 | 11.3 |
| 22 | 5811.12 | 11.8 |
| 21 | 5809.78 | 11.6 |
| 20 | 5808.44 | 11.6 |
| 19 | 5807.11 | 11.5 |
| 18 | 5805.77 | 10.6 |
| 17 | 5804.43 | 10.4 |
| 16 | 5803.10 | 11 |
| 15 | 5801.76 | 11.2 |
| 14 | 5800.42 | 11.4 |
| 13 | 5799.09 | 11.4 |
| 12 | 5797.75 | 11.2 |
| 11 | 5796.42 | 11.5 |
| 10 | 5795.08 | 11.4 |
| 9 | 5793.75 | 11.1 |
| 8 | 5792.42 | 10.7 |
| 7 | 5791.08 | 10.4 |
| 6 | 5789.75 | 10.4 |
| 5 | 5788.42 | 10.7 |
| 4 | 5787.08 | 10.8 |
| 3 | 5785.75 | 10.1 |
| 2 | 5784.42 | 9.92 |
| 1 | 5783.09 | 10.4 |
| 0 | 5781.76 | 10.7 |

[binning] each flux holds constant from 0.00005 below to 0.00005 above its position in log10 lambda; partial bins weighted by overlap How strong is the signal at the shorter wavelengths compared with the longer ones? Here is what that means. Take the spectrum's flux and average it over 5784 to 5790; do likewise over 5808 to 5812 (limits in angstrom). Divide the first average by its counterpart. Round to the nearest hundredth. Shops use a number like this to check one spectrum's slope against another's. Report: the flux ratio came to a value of 0.89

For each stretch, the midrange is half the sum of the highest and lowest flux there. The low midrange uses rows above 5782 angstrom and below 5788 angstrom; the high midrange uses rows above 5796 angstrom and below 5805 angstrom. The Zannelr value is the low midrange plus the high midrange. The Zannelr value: 21.3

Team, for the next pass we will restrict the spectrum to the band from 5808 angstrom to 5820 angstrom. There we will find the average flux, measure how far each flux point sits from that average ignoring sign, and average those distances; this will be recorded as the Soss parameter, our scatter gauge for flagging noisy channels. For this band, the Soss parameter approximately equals 0.30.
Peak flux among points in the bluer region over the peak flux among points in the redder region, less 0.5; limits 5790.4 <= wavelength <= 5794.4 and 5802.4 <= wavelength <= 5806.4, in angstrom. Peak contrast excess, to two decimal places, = 0.51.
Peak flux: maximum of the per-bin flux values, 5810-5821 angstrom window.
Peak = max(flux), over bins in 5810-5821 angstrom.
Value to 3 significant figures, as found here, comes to 11.9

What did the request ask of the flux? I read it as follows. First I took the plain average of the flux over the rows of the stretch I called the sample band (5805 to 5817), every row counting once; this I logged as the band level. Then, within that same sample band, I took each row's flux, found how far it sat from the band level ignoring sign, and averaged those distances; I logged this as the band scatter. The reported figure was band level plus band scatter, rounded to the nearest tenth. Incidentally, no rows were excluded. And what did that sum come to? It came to 11.7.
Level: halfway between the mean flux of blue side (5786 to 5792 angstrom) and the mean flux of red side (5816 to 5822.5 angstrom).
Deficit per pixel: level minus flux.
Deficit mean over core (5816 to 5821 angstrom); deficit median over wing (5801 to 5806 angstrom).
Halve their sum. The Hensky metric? -0.1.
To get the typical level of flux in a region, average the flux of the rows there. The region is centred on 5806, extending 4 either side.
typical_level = 11.1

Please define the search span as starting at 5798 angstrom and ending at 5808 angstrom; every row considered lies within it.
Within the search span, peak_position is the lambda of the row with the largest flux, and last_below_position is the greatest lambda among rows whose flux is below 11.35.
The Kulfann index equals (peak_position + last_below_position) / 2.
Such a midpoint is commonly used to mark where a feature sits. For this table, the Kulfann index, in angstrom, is 5806.4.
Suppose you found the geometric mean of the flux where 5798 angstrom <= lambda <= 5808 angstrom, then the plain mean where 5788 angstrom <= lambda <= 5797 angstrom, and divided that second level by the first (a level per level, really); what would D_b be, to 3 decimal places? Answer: 0.984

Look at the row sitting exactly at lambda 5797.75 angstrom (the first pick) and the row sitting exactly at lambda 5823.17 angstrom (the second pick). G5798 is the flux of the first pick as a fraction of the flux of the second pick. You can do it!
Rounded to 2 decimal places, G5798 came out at 0.98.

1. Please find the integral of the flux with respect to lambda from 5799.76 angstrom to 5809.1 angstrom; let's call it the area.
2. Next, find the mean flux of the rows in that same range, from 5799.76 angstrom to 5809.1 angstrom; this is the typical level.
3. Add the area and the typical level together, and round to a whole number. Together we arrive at 115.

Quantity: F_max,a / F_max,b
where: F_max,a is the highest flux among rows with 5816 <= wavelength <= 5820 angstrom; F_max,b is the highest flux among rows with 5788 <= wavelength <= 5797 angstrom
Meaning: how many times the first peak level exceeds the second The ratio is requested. 1.03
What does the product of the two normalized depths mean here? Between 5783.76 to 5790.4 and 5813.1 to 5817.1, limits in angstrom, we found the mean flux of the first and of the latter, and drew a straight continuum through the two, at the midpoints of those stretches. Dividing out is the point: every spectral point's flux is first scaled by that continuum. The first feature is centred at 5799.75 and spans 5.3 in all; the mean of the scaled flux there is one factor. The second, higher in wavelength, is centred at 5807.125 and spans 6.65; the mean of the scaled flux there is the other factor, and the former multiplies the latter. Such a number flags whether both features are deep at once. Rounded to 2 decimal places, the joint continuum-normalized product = 1.04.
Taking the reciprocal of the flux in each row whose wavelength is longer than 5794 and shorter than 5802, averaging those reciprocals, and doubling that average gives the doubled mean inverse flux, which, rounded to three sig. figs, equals 0.176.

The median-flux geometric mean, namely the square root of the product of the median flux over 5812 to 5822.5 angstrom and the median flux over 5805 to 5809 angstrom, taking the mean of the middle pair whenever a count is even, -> 11.4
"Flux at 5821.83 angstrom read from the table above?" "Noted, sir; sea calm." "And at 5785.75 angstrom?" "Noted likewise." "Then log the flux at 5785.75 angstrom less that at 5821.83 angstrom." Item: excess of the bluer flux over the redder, -1.4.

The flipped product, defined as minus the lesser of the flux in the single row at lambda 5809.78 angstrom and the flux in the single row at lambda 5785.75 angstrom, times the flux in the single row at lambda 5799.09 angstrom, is -115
